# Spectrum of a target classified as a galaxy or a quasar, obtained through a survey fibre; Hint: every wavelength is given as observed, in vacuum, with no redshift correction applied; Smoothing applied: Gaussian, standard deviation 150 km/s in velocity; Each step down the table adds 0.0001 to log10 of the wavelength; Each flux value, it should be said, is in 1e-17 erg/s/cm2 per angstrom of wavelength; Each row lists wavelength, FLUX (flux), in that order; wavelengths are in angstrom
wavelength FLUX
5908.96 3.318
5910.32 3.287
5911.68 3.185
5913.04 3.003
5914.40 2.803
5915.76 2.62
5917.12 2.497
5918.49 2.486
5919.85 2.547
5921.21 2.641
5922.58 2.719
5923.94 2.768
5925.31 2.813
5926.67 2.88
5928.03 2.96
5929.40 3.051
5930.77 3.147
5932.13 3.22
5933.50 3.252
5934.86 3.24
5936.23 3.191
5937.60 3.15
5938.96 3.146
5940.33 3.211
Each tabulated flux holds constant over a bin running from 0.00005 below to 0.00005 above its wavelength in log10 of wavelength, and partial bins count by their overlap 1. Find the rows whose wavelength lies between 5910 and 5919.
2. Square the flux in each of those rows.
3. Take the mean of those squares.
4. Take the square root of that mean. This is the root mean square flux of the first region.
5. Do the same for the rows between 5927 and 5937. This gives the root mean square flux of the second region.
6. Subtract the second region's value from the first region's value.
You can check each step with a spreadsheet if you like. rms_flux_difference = -0.3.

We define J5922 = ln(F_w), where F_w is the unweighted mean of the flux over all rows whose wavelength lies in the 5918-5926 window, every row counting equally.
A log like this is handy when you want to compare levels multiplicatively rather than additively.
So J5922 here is 0.98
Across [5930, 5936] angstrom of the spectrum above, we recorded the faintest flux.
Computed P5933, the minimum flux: 3.147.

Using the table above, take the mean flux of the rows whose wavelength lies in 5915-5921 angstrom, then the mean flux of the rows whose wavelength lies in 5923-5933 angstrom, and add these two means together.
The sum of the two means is 5.5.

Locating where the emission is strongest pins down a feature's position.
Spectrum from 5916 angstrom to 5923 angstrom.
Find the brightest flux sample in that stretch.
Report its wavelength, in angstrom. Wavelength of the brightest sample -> 5922.58 angstrom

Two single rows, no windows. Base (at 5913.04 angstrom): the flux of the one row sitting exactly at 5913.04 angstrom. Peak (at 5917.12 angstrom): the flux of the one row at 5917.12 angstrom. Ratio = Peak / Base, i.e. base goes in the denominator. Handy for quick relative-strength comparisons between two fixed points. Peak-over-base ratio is 0.83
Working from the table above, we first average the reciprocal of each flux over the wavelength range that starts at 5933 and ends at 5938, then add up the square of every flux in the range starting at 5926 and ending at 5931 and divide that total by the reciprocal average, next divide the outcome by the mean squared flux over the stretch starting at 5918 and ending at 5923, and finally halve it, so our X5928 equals 8.6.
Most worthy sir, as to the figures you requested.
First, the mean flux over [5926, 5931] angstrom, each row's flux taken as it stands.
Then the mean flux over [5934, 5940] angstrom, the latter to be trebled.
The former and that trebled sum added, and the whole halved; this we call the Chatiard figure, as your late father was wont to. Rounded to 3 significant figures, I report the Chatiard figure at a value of 6.28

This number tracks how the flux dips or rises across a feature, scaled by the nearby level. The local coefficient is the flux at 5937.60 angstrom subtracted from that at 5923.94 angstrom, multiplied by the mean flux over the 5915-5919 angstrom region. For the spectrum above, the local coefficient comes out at -1.0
